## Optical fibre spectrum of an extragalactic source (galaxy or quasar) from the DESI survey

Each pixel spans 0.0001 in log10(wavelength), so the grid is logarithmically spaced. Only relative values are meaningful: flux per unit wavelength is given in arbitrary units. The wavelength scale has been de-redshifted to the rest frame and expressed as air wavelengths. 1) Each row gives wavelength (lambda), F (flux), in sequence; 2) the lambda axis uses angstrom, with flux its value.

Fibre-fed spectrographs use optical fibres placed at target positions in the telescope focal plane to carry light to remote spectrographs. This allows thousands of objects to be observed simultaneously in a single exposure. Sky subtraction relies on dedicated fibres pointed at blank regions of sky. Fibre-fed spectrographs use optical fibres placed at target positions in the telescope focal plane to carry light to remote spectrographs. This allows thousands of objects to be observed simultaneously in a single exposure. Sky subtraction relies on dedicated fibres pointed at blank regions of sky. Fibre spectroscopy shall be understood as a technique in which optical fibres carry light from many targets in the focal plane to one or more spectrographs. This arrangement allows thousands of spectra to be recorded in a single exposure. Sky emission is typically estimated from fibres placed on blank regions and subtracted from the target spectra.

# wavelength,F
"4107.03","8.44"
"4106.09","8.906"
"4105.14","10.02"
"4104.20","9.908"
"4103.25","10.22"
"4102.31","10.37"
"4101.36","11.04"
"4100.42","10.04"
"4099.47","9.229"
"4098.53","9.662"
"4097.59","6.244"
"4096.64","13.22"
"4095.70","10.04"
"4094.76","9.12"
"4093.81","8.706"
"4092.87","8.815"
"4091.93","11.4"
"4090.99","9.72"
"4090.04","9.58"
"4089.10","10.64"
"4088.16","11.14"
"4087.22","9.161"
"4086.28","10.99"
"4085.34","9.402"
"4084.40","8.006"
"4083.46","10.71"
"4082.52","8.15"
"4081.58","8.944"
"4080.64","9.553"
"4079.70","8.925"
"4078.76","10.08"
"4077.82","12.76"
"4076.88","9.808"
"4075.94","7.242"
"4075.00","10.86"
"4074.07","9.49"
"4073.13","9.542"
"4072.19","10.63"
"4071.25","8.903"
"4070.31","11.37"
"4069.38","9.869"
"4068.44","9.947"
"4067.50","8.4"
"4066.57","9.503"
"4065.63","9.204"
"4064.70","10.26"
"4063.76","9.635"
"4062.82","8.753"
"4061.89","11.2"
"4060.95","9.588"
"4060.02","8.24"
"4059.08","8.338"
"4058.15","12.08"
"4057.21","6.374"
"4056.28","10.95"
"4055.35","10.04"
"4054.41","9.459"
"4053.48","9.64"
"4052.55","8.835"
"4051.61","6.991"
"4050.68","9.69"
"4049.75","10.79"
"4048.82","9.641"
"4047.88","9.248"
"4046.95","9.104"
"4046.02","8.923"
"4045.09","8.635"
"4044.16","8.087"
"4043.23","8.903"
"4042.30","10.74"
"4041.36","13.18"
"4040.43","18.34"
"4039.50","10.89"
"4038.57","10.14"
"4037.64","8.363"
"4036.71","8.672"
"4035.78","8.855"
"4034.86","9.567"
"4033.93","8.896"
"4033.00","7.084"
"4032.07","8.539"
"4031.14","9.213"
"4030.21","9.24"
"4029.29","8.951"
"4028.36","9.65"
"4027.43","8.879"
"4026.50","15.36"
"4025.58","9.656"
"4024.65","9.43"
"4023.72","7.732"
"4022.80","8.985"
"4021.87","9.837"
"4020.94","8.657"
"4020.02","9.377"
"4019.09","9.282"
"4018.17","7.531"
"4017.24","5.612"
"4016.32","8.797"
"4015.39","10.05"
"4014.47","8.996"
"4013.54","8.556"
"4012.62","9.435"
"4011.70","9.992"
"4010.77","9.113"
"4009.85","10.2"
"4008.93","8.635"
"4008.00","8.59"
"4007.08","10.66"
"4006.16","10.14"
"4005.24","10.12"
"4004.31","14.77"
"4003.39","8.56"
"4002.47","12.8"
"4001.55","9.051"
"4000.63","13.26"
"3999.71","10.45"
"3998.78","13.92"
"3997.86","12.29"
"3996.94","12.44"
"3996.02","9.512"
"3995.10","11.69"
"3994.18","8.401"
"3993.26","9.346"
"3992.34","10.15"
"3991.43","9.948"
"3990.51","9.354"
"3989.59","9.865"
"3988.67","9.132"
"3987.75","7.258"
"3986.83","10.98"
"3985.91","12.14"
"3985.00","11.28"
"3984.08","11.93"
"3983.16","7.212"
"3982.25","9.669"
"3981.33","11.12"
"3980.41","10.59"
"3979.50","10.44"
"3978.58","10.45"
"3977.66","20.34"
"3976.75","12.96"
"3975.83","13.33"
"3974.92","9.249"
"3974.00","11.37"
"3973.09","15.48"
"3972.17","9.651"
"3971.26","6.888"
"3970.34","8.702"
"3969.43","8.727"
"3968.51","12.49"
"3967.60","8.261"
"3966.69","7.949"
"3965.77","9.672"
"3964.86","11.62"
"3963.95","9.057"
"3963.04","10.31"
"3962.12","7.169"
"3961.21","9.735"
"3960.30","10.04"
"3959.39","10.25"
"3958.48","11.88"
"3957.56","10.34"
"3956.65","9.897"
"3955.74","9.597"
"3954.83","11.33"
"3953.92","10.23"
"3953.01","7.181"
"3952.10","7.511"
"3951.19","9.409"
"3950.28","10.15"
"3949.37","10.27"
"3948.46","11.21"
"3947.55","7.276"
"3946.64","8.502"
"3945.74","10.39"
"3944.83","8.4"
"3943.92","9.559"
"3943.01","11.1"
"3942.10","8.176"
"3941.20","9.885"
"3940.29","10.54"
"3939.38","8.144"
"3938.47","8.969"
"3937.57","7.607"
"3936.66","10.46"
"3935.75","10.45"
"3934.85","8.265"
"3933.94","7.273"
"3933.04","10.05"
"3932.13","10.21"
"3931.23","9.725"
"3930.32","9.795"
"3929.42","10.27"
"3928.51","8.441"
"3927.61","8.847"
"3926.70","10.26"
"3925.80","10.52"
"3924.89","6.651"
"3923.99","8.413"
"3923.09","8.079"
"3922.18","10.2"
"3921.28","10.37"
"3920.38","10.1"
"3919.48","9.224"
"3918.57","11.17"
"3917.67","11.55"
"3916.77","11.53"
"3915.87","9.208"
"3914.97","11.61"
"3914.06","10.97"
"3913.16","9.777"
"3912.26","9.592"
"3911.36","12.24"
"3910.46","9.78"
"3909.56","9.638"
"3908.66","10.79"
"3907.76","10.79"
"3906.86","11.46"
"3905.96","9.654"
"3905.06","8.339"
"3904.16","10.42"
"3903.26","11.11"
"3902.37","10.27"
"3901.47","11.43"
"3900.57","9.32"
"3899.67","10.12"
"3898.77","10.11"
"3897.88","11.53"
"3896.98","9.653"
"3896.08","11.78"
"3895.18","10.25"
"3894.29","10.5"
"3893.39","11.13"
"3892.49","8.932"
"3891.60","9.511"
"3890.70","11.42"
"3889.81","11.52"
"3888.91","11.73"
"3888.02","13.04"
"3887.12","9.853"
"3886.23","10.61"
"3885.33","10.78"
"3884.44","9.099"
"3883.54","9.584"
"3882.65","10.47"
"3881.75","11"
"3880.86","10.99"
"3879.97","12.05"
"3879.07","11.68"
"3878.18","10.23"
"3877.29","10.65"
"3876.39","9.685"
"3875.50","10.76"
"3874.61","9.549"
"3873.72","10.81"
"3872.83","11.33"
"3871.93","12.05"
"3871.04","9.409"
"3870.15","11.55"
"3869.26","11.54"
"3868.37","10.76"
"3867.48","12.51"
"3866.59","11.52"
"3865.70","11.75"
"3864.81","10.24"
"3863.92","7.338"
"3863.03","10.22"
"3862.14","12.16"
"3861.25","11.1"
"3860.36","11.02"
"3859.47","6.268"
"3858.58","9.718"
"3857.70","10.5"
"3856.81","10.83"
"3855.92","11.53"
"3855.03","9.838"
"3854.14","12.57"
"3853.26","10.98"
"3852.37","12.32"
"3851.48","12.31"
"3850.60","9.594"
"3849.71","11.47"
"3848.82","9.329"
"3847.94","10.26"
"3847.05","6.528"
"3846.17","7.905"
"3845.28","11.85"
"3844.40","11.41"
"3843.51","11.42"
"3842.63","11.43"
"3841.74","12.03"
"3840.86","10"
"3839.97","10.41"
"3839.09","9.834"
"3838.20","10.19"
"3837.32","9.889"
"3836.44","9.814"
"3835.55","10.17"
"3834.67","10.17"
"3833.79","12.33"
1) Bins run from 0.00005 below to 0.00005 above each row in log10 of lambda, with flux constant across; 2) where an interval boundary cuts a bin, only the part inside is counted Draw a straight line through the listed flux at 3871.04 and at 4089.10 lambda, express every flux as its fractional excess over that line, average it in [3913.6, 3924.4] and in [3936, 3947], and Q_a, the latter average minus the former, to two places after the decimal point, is -0.10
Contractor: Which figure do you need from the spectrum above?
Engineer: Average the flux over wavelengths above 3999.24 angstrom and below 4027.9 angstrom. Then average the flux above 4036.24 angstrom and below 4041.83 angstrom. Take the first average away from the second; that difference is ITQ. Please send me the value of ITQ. 1.8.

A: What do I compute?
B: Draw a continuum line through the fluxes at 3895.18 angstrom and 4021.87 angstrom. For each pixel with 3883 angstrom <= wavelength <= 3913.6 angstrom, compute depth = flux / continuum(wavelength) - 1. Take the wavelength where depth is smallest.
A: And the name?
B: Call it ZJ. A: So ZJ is 3905.06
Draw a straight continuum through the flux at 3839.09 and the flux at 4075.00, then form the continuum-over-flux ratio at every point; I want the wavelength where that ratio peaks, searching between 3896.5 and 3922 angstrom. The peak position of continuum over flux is 3905.06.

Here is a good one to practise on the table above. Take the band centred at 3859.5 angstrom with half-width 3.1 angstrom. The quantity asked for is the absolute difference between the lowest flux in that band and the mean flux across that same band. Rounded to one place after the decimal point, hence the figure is 4.0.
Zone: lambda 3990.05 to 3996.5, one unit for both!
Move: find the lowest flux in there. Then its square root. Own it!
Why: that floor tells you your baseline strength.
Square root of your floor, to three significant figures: 2.90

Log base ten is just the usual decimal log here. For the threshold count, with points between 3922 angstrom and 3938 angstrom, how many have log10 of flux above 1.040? 0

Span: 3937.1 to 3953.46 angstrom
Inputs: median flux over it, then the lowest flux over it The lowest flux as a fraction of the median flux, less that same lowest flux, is -6.4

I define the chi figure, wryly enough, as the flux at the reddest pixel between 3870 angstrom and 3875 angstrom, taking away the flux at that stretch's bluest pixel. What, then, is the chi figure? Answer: -2.0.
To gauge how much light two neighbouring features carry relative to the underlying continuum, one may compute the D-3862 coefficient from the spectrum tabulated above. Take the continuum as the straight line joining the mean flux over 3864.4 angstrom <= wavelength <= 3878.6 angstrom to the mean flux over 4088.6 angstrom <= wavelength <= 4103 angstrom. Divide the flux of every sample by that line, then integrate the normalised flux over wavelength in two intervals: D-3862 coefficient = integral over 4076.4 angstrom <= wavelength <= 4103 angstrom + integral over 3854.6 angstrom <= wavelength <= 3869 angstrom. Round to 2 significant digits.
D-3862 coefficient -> 40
